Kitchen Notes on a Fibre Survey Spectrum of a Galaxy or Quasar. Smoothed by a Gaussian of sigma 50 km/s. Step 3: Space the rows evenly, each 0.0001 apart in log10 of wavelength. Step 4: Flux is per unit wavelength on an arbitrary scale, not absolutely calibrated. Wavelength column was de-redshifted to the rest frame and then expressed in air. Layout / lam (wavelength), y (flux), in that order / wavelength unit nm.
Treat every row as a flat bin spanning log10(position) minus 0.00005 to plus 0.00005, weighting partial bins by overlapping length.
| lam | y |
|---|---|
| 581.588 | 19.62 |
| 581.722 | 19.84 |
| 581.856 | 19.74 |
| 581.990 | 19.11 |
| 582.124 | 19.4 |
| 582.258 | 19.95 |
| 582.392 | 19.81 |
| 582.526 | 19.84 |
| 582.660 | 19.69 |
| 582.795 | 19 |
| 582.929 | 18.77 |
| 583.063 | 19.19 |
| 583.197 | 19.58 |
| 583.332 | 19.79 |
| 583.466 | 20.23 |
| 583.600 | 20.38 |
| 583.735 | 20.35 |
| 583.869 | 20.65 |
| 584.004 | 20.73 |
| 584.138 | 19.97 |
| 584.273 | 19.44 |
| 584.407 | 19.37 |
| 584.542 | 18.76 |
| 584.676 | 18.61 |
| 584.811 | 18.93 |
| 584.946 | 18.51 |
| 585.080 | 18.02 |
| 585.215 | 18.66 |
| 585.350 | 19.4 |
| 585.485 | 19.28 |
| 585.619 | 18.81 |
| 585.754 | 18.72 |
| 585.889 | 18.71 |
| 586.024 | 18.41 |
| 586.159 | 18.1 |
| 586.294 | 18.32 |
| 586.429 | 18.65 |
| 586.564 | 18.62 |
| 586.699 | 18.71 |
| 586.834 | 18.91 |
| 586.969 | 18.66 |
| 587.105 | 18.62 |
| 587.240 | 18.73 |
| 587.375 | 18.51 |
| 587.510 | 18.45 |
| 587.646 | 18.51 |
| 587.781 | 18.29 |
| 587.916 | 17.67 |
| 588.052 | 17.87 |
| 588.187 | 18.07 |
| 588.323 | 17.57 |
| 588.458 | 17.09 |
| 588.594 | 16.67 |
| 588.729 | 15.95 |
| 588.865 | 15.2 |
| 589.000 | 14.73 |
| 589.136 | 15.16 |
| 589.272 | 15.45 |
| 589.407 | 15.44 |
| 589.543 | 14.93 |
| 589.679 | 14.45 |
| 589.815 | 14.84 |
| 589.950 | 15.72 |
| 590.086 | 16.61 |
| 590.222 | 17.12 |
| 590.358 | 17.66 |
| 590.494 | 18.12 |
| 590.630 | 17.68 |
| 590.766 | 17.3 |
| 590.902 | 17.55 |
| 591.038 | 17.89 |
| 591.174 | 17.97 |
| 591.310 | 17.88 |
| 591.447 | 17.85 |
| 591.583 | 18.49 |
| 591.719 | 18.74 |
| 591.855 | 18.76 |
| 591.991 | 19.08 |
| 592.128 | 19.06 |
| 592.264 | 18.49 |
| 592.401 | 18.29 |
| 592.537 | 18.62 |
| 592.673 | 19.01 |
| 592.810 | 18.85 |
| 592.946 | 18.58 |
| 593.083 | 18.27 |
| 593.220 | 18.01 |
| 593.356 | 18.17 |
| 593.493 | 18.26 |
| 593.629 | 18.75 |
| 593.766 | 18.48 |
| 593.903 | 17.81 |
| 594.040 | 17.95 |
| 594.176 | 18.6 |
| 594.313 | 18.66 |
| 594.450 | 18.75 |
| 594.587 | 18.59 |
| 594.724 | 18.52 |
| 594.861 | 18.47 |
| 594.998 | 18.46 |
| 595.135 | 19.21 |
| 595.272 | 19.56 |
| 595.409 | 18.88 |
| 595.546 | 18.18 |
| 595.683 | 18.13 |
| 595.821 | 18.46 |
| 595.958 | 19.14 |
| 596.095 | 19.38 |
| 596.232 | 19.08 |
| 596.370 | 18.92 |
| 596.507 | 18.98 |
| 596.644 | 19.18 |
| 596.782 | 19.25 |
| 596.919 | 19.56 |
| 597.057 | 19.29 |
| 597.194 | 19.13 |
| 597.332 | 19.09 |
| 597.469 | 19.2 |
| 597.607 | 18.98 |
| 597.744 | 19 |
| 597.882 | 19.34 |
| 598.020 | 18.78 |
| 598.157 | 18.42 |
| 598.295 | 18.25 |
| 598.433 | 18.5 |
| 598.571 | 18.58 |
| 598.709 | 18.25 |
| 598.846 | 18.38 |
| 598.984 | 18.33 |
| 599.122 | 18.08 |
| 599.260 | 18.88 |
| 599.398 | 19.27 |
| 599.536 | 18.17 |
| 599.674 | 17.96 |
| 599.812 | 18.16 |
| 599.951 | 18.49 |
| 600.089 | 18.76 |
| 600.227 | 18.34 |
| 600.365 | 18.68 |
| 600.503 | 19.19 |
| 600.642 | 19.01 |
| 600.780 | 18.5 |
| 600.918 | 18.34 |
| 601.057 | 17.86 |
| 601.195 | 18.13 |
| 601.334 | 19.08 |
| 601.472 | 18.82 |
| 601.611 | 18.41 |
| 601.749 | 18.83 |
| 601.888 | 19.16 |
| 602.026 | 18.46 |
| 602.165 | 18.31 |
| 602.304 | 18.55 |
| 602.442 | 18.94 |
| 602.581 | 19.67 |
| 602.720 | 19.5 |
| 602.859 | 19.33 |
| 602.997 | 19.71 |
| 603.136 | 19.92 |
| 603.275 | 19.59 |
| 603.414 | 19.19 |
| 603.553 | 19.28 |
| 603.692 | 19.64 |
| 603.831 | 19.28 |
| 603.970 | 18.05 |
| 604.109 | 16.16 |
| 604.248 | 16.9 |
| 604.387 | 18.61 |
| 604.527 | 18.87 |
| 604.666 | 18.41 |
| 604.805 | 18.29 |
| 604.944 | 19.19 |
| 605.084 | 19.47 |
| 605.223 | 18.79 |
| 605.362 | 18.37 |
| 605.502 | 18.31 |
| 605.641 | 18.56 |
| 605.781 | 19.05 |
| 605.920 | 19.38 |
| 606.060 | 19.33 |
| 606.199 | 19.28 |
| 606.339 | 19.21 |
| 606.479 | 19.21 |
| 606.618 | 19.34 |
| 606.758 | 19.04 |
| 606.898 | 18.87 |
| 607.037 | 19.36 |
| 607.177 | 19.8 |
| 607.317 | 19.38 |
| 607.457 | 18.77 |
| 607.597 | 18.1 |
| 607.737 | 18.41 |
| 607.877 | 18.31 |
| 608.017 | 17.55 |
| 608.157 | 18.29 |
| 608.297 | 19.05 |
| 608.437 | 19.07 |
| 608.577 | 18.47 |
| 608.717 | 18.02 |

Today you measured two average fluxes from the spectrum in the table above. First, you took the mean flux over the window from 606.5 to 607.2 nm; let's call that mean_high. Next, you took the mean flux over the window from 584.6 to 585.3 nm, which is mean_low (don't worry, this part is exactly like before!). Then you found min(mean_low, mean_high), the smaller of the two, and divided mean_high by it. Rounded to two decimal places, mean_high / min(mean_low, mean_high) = 1.04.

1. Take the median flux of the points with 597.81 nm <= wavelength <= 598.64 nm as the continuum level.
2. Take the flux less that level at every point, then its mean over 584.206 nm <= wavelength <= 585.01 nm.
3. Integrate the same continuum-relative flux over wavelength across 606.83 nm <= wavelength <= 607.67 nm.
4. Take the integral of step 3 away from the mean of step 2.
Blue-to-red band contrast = 0.0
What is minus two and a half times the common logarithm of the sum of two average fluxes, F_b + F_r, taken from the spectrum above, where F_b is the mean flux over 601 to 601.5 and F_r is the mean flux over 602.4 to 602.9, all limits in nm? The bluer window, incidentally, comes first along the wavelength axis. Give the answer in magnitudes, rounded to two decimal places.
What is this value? -3.94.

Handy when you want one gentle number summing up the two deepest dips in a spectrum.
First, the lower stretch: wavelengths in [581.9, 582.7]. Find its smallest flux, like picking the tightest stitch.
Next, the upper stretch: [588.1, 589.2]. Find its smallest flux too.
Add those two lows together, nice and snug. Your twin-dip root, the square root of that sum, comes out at 5.82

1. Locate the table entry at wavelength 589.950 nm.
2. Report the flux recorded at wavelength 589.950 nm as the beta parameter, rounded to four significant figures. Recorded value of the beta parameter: 15.72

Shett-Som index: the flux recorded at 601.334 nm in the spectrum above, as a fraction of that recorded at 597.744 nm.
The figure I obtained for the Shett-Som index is 1.00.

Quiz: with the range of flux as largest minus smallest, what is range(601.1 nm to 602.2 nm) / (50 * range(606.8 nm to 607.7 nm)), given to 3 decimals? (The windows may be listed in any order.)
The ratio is 0.012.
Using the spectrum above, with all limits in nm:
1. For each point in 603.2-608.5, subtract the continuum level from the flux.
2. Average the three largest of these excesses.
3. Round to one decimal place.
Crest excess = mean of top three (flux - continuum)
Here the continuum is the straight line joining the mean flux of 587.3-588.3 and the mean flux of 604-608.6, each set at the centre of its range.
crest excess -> 1.0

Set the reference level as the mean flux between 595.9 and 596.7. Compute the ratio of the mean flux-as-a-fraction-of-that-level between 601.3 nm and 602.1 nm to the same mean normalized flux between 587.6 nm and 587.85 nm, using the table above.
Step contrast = 1.02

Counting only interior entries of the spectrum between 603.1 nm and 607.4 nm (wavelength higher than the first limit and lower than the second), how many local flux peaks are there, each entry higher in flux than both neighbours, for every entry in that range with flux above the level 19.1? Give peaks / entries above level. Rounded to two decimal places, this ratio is 0.35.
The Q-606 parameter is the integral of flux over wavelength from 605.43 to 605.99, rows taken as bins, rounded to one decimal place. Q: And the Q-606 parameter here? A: 10.5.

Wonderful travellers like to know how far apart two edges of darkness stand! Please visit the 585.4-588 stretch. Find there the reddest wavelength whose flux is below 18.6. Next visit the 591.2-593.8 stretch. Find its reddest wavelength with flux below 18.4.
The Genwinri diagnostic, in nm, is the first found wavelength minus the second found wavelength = -5.58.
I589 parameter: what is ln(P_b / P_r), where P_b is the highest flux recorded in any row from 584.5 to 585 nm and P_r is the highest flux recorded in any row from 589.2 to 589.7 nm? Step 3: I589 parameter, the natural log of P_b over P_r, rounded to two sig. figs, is 0.20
